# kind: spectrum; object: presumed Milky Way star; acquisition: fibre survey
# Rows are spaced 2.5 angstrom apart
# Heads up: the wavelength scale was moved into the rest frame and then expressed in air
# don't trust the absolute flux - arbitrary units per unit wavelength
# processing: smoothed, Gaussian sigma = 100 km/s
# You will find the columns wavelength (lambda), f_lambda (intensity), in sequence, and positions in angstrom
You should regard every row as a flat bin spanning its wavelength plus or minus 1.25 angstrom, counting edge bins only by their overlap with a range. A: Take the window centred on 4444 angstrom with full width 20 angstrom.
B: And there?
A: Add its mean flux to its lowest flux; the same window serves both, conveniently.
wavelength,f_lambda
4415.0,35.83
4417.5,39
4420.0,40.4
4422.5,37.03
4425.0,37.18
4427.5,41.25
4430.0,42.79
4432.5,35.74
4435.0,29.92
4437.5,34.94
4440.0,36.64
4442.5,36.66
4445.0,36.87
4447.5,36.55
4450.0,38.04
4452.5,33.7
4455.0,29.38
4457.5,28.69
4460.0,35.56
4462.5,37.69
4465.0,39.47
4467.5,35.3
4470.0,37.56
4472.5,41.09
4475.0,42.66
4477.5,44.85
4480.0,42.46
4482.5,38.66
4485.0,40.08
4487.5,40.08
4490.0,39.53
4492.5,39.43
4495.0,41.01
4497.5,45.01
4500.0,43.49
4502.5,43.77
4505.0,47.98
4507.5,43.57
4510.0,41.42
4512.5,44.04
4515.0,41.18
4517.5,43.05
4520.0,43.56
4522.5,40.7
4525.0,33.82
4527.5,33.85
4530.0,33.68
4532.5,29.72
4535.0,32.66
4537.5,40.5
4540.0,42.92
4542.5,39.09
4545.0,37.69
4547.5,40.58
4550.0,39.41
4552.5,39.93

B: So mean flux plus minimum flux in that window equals 65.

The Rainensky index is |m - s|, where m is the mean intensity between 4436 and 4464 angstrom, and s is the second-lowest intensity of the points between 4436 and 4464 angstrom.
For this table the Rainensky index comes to 5.6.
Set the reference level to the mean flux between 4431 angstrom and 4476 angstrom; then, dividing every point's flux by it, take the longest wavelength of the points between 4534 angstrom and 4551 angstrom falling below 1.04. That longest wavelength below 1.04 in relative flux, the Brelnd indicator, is 4535.0 angstrom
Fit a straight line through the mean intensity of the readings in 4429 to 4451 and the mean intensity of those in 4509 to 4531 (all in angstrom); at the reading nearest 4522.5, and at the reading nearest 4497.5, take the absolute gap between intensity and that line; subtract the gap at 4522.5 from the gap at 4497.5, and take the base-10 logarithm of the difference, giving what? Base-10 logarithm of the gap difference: 0.72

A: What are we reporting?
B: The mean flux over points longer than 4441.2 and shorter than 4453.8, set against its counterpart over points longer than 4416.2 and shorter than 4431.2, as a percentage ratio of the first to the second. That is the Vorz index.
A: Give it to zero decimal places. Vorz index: 92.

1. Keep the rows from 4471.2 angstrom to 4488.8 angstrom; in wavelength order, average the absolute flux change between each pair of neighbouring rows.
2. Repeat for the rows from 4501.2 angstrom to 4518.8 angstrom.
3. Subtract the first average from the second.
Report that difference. 1.1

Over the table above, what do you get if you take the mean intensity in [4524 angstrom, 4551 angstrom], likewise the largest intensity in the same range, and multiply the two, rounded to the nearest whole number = 1576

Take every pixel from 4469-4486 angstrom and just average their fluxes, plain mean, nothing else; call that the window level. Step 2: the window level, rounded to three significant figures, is 41.1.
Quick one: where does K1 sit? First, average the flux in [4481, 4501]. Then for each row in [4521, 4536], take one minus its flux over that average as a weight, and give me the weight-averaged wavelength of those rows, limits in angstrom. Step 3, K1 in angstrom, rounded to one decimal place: 4530.4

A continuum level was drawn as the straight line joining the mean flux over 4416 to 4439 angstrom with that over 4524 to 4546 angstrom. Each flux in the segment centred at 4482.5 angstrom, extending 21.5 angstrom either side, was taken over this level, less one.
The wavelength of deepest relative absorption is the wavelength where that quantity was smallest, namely 4467.5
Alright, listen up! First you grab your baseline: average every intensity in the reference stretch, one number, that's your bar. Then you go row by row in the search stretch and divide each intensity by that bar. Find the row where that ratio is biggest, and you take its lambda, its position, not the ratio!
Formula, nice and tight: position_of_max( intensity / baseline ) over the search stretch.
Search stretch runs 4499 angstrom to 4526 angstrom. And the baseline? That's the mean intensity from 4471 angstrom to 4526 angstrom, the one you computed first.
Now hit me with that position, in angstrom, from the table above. 4505.0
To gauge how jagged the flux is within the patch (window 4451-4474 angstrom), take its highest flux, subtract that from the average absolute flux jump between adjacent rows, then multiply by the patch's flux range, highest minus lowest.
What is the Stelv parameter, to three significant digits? -470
